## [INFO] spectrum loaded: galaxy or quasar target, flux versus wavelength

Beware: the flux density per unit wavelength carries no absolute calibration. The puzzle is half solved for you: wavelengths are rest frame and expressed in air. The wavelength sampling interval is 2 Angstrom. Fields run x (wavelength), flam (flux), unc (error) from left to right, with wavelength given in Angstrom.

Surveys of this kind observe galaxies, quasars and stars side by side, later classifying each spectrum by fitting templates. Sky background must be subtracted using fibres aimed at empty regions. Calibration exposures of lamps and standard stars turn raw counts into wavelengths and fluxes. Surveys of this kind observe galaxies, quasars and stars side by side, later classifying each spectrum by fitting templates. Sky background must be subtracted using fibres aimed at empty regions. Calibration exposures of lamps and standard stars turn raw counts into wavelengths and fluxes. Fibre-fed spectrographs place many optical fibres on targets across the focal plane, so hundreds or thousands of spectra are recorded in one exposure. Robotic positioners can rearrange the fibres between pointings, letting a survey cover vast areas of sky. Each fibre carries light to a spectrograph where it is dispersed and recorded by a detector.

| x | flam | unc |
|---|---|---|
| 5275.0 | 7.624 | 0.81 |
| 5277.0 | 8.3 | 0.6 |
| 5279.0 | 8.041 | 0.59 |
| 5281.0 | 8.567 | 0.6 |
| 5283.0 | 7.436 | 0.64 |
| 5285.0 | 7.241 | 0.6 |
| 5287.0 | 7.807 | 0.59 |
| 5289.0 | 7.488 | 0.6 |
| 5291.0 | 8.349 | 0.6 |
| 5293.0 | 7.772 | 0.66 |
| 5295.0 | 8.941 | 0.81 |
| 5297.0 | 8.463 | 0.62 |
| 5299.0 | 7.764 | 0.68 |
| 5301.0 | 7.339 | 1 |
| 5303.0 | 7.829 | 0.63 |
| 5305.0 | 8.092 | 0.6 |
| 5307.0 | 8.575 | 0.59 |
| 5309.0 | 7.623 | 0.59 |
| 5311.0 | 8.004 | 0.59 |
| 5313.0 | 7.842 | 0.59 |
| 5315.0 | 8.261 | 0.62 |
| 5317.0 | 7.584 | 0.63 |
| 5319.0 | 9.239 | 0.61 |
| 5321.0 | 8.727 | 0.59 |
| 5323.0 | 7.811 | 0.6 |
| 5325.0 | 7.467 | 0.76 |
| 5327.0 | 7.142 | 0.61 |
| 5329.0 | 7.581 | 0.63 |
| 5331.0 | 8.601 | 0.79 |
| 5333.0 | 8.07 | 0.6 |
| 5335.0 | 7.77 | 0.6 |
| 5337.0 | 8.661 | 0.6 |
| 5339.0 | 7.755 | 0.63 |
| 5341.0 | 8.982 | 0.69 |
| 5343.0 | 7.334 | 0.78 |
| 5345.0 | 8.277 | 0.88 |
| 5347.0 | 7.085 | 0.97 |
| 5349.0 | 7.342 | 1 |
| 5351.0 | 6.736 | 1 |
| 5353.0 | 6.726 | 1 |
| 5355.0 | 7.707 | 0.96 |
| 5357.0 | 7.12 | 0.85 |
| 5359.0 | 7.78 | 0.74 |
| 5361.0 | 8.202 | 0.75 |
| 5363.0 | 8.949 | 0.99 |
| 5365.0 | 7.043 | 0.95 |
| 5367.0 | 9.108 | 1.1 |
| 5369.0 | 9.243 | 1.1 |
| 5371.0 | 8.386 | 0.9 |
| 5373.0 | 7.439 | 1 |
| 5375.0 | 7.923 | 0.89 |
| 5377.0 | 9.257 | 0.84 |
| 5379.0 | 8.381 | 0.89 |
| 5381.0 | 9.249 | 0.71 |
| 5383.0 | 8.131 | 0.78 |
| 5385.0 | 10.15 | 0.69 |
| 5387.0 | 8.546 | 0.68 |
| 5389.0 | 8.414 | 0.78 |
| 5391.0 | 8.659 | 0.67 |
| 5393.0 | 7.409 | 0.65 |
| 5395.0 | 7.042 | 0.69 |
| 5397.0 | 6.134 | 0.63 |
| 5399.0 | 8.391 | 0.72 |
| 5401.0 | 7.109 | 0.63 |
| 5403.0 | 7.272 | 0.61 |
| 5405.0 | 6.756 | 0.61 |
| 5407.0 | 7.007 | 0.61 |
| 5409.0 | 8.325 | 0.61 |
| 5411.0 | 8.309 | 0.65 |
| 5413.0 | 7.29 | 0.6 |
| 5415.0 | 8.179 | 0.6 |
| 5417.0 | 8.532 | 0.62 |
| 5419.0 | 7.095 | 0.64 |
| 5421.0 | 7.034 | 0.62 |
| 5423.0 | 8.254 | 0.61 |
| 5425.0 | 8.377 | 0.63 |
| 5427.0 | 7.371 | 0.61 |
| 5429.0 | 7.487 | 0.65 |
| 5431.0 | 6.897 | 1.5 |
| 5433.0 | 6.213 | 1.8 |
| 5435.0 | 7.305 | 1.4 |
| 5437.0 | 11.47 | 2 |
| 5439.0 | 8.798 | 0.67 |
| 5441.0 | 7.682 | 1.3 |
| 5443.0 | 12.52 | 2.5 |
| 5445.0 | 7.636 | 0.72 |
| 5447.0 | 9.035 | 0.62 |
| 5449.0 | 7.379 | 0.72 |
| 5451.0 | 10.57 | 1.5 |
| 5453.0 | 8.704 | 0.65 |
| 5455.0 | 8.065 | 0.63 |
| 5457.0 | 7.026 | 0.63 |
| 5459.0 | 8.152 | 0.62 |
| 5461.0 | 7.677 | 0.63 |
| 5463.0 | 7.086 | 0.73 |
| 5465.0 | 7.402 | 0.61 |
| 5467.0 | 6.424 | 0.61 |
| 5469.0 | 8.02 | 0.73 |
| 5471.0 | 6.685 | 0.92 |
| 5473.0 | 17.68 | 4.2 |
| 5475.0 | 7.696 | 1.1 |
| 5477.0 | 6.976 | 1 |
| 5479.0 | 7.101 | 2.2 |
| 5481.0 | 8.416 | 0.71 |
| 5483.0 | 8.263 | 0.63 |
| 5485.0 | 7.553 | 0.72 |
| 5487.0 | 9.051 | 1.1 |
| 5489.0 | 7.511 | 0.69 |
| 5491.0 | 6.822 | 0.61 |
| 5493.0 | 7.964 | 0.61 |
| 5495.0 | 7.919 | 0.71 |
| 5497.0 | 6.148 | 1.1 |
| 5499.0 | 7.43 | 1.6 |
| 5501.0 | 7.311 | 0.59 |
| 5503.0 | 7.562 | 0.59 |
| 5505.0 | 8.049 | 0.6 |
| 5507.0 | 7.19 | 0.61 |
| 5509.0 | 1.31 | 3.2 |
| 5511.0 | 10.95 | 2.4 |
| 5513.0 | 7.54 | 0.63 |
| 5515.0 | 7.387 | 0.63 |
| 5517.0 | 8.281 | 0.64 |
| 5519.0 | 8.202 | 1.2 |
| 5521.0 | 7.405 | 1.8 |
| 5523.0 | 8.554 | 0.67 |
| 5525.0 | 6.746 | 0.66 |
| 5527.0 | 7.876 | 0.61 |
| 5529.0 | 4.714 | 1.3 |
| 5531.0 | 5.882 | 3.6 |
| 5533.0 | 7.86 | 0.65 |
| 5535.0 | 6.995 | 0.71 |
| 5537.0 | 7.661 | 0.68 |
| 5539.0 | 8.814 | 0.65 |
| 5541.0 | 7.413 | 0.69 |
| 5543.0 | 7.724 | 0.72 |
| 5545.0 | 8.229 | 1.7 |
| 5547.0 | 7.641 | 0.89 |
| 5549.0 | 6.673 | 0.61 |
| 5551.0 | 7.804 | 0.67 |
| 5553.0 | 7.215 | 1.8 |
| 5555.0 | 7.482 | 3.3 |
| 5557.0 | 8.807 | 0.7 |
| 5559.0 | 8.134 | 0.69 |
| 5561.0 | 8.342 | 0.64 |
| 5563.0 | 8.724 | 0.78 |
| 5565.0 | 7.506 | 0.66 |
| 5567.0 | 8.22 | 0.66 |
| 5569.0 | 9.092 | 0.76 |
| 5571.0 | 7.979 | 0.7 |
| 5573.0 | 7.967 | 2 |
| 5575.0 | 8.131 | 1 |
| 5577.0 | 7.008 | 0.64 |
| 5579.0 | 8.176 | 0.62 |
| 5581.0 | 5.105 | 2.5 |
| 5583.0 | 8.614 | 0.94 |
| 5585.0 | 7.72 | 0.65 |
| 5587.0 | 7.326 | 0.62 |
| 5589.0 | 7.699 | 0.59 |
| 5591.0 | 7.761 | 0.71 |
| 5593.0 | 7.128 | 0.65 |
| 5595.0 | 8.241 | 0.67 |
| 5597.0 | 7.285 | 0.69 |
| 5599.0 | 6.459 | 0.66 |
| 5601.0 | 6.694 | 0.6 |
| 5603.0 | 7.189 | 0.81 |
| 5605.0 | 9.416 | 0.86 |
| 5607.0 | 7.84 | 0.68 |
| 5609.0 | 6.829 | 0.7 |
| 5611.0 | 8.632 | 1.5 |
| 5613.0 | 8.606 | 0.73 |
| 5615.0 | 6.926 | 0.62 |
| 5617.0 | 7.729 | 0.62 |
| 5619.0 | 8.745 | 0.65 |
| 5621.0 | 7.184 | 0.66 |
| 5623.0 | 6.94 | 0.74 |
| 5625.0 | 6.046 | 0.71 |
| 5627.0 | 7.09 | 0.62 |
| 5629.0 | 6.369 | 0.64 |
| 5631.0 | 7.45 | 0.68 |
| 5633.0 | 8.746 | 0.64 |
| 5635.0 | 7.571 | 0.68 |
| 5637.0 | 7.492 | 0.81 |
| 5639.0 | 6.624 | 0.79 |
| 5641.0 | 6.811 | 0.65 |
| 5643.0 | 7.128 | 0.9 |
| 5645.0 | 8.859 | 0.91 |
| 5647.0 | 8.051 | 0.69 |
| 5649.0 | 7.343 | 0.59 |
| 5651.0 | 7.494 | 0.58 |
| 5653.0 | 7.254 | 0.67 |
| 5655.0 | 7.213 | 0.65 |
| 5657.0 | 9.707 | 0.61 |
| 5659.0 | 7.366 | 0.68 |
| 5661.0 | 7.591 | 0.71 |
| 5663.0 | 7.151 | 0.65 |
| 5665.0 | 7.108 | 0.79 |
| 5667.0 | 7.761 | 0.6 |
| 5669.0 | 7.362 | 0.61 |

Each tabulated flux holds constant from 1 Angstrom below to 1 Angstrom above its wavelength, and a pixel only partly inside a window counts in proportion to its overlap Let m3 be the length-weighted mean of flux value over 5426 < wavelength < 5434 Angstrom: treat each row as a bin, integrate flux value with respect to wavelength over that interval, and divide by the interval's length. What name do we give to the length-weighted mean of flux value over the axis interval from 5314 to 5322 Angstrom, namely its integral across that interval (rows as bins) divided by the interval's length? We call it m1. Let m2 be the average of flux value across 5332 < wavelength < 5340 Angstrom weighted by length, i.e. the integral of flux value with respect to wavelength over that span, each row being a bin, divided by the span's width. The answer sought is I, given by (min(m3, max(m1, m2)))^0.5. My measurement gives 2.64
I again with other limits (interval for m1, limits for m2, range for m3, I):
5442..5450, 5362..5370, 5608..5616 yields 2.78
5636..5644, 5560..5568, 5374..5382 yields 2.86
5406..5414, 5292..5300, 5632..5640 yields 2.76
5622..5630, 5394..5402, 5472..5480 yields 2.68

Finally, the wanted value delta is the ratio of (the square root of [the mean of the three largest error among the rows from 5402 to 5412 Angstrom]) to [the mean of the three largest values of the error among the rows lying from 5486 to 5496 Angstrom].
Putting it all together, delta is 0.9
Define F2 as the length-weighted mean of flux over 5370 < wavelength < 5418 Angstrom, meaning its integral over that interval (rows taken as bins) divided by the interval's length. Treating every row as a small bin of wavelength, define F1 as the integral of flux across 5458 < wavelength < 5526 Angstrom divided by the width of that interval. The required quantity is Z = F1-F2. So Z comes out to -0.2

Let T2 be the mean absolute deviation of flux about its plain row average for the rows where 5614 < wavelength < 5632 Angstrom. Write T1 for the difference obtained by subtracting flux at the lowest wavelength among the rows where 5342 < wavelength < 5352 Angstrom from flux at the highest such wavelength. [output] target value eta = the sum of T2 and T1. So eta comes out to -0.05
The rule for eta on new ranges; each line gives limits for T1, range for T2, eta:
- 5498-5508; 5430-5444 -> 1.67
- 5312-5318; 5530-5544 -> 0.35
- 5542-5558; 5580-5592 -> 1.85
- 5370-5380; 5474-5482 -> 0.50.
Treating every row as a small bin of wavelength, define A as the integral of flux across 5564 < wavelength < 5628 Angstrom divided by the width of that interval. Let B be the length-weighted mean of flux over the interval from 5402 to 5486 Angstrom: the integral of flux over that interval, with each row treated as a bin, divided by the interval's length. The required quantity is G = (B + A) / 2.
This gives 7.87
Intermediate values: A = 7.6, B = 8.1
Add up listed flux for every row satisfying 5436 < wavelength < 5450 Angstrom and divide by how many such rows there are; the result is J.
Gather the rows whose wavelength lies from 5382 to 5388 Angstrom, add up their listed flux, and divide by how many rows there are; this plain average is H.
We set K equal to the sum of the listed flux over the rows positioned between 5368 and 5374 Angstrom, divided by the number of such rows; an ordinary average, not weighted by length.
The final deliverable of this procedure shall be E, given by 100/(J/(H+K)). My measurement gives 188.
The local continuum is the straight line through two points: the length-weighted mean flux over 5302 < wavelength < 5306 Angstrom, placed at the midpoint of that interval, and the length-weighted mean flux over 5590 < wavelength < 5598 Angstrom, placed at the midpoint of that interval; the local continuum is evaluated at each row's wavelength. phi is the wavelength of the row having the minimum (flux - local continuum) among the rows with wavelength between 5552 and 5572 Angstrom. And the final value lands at 5553.0 Angstrom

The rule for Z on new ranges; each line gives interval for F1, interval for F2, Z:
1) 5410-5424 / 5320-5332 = -0.1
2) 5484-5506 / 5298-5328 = -0.4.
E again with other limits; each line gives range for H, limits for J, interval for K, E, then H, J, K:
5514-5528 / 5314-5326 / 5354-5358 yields 186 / 7.78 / 8.18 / 7.4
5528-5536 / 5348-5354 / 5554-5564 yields 211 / 6.36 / 6.93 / 8.3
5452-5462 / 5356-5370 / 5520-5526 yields 189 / 7.92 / 8.21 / 7.6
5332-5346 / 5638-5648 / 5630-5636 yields 214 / 8.12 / 7.49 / 7.9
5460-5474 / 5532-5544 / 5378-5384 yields 223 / 8.71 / 7.74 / 8.6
